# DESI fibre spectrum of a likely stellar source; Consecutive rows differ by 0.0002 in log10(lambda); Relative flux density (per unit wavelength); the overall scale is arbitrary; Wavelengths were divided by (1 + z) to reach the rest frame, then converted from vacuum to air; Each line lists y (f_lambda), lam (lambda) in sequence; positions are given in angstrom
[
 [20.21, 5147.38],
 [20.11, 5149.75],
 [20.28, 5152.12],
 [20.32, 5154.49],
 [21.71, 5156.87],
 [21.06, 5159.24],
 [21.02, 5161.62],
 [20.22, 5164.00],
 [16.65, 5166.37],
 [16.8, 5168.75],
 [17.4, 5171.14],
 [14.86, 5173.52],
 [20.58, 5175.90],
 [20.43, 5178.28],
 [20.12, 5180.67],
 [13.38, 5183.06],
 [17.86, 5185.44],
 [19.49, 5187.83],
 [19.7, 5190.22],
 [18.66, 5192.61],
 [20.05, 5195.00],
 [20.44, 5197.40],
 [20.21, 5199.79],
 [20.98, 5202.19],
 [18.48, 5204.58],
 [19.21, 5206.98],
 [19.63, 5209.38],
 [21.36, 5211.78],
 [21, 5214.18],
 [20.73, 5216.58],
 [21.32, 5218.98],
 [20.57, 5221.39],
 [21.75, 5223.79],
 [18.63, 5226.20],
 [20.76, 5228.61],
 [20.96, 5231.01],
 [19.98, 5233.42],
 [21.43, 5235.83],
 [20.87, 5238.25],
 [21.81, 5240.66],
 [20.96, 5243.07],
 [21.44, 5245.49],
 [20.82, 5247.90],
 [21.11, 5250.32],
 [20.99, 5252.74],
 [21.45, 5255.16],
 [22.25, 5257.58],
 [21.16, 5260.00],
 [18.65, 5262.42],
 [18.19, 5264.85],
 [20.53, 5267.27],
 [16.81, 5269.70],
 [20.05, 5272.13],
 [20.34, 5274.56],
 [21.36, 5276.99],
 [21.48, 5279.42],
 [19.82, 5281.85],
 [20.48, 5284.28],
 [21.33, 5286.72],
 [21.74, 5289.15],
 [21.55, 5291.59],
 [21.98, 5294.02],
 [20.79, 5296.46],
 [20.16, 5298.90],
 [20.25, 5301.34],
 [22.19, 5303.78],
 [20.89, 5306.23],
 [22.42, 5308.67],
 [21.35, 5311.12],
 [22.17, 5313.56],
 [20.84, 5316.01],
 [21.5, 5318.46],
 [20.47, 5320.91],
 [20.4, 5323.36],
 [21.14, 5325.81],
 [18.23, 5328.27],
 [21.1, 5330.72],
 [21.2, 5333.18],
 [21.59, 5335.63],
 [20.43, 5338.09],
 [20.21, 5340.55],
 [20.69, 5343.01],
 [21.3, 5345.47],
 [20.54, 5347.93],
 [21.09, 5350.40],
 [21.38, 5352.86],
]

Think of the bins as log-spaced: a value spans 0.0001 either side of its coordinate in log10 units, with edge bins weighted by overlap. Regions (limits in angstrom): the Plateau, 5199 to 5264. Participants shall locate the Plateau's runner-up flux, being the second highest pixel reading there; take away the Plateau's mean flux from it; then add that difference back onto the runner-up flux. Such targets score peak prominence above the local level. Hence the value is 22.9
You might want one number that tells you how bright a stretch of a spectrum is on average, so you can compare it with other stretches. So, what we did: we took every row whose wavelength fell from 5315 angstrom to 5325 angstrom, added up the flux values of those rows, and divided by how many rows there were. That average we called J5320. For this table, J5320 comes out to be 20.8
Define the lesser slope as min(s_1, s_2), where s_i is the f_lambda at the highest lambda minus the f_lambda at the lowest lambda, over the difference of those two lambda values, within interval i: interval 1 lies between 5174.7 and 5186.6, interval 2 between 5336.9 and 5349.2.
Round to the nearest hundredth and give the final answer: -0.29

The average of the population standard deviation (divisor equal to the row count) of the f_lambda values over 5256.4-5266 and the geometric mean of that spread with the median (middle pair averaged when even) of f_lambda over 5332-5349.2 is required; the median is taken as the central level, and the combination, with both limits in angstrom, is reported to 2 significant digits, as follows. 3.8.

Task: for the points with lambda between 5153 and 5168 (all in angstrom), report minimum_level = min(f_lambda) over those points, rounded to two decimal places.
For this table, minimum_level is 16.65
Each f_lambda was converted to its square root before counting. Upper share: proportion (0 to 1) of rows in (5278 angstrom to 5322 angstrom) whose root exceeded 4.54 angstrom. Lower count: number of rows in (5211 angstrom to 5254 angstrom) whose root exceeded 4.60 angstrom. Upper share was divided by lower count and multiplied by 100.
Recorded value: 12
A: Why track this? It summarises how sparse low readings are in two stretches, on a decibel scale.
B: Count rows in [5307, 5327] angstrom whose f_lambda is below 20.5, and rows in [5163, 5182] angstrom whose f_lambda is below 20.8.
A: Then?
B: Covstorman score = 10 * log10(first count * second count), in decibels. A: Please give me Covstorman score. 12.0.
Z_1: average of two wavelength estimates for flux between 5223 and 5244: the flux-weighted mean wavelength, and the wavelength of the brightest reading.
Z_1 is 5237.1 angstrom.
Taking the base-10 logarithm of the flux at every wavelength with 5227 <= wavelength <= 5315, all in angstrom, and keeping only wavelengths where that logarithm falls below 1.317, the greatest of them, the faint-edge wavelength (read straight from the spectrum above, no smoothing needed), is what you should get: 5301.34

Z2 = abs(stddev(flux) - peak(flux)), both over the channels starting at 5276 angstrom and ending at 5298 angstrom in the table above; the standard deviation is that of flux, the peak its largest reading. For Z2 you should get 21.3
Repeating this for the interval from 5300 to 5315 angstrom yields 21.6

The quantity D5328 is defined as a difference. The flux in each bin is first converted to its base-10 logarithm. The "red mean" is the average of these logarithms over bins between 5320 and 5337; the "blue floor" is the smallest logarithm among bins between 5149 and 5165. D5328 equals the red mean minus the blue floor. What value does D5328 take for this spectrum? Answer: 0.010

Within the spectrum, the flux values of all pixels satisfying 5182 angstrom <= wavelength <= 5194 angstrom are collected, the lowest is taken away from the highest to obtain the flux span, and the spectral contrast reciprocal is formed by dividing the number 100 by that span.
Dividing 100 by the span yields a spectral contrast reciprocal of 16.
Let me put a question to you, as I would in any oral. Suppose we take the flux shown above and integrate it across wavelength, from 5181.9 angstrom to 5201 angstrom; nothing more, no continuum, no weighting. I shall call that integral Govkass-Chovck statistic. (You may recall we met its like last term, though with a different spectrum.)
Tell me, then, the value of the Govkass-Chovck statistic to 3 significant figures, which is 358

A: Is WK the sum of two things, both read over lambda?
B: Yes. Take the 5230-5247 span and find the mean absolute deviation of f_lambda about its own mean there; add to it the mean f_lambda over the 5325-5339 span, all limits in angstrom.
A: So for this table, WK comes 21.0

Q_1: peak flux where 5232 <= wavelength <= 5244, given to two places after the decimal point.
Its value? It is 21.81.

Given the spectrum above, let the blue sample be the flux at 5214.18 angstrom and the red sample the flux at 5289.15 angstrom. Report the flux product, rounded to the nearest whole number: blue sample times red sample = 457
